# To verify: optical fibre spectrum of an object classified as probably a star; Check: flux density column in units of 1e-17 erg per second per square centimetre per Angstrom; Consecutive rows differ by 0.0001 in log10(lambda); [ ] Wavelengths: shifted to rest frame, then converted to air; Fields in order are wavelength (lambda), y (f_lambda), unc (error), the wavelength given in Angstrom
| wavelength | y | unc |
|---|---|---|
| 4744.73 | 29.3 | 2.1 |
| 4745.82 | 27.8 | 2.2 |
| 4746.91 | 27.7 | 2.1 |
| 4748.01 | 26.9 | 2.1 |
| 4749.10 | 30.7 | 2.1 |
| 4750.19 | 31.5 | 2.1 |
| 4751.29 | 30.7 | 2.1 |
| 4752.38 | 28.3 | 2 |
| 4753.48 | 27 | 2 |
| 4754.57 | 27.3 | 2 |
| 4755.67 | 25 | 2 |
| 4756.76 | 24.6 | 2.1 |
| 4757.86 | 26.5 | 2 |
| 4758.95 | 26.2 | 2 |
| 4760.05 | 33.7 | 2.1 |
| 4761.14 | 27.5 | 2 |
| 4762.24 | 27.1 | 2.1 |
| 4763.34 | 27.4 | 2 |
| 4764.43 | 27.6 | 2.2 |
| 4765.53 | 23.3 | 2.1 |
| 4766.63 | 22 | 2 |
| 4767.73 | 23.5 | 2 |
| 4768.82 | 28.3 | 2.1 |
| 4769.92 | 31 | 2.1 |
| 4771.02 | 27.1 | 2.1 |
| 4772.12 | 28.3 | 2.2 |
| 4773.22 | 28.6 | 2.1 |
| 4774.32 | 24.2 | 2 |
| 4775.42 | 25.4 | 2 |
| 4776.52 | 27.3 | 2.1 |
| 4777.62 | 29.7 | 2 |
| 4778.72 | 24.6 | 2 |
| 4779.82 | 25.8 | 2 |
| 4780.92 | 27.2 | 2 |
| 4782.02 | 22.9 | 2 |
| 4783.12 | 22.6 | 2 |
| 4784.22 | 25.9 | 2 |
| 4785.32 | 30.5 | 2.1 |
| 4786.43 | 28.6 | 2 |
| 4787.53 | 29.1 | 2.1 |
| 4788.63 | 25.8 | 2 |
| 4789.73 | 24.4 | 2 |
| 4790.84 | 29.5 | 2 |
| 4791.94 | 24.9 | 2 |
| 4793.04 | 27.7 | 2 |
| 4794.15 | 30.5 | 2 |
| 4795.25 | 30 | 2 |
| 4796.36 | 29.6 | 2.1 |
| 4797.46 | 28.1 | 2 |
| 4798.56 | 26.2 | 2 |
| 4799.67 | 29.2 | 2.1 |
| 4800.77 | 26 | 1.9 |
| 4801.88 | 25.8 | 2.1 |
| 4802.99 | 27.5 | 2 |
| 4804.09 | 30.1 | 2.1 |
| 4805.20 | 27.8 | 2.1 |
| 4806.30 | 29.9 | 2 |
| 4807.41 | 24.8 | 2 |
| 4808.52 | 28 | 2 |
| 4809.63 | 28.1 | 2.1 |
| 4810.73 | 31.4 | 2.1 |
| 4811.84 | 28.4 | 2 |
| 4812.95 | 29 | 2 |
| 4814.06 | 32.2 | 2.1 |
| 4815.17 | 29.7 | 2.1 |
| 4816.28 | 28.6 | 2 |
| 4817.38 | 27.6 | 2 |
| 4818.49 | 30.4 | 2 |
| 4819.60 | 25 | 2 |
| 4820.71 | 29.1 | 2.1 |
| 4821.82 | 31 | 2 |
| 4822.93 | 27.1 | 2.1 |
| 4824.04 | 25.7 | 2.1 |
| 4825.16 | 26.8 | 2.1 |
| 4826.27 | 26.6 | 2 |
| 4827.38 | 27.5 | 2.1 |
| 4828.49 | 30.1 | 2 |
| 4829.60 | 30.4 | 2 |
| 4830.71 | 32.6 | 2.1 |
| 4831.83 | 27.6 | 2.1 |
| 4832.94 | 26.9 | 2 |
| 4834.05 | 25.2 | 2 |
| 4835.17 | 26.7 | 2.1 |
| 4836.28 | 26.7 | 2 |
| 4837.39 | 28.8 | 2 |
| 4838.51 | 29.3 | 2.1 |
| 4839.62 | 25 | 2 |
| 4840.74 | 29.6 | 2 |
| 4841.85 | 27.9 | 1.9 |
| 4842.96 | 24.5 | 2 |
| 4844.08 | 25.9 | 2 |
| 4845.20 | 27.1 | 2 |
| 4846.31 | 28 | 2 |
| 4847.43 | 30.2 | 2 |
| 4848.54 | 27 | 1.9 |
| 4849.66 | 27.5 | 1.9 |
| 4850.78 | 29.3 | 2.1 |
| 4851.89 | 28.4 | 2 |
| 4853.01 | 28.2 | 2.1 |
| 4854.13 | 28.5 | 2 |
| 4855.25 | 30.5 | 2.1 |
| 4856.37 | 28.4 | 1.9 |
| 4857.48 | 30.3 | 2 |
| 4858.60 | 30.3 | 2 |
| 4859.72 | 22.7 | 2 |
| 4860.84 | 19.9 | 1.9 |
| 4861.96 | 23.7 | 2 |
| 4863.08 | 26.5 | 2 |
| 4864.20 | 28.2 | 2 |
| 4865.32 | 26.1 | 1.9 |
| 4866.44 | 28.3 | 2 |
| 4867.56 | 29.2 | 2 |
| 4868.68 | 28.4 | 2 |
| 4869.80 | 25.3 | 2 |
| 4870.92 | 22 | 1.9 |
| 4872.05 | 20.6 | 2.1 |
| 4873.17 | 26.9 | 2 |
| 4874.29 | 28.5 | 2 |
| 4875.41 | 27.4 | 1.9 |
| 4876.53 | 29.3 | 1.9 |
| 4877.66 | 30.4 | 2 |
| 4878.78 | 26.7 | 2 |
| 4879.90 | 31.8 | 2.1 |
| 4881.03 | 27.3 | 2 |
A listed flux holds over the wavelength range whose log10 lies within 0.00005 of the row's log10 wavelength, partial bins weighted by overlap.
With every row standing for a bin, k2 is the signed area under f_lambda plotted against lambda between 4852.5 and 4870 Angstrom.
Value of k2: 476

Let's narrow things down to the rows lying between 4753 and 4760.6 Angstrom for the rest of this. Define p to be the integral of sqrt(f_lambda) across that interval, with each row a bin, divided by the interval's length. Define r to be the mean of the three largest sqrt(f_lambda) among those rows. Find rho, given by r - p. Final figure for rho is 0.196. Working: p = 5.21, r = 5.41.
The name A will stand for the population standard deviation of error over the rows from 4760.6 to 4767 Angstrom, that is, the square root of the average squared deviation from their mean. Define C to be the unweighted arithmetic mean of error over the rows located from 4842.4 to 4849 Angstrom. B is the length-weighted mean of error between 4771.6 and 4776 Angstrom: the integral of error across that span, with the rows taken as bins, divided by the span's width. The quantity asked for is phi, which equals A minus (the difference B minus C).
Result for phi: -0.02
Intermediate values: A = 0.075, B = 2.07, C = 1.98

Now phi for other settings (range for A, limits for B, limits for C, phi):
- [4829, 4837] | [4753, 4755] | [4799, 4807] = 0.09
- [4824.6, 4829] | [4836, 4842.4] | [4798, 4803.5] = 0.07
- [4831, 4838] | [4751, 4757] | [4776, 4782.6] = 0.04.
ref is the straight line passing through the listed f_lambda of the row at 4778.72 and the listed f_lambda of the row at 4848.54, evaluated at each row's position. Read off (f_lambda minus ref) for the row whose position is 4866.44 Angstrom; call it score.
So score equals 0.7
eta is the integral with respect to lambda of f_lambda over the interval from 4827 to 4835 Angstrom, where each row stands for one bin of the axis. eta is 228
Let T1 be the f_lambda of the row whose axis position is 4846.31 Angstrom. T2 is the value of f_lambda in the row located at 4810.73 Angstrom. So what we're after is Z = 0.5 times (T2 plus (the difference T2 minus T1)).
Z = 17.4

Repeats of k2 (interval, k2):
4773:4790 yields 449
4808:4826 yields 515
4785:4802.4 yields 484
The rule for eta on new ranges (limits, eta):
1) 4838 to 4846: 217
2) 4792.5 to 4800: 215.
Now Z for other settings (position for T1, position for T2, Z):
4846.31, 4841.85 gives 13.9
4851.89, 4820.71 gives 14.9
